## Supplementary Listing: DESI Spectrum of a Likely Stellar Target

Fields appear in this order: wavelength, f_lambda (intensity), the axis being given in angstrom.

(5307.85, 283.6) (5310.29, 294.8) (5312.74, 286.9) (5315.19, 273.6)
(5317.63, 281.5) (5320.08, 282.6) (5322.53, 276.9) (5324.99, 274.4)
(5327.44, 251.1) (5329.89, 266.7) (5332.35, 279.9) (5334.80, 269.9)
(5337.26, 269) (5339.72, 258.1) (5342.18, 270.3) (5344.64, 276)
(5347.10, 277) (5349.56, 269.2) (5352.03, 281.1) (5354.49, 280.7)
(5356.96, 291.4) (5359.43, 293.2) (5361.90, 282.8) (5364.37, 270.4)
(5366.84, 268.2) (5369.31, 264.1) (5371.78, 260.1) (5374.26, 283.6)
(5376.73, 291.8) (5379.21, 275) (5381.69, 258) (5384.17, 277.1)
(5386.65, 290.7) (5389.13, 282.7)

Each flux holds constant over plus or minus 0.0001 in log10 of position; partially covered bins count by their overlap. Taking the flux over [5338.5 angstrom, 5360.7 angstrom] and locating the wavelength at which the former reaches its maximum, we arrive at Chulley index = 5359.43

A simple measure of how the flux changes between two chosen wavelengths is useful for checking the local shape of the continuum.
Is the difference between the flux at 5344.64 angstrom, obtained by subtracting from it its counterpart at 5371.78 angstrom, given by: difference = 16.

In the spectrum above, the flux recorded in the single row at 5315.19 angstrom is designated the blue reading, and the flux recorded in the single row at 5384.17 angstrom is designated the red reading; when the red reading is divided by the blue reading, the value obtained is 1.013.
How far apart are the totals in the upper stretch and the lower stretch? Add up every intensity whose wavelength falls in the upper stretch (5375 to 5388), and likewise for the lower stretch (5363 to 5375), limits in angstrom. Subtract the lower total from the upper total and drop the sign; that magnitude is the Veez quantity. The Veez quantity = 46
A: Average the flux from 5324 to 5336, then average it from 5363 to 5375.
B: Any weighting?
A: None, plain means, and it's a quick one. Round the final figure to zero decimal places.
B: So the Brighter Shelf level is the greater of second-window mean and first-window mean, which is 269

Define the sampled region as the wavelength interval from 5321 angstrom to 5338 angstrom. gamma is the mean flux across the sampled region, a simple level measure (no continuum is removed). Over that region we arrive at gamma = 270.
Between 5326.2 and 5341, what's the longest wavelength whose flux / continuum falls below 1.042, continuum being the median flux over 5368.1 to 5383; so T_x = 5339.72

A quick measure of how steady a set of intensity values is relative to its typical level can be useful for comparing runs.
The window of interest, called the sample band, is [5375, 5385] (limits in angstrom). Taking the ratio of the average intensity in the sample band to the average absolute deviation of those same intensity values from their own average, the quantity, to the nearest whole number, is 31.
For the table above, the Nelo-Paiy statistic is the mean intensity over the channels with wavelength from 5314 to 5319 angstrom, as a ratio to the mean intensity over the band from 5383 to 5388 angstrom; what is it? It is 0.98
